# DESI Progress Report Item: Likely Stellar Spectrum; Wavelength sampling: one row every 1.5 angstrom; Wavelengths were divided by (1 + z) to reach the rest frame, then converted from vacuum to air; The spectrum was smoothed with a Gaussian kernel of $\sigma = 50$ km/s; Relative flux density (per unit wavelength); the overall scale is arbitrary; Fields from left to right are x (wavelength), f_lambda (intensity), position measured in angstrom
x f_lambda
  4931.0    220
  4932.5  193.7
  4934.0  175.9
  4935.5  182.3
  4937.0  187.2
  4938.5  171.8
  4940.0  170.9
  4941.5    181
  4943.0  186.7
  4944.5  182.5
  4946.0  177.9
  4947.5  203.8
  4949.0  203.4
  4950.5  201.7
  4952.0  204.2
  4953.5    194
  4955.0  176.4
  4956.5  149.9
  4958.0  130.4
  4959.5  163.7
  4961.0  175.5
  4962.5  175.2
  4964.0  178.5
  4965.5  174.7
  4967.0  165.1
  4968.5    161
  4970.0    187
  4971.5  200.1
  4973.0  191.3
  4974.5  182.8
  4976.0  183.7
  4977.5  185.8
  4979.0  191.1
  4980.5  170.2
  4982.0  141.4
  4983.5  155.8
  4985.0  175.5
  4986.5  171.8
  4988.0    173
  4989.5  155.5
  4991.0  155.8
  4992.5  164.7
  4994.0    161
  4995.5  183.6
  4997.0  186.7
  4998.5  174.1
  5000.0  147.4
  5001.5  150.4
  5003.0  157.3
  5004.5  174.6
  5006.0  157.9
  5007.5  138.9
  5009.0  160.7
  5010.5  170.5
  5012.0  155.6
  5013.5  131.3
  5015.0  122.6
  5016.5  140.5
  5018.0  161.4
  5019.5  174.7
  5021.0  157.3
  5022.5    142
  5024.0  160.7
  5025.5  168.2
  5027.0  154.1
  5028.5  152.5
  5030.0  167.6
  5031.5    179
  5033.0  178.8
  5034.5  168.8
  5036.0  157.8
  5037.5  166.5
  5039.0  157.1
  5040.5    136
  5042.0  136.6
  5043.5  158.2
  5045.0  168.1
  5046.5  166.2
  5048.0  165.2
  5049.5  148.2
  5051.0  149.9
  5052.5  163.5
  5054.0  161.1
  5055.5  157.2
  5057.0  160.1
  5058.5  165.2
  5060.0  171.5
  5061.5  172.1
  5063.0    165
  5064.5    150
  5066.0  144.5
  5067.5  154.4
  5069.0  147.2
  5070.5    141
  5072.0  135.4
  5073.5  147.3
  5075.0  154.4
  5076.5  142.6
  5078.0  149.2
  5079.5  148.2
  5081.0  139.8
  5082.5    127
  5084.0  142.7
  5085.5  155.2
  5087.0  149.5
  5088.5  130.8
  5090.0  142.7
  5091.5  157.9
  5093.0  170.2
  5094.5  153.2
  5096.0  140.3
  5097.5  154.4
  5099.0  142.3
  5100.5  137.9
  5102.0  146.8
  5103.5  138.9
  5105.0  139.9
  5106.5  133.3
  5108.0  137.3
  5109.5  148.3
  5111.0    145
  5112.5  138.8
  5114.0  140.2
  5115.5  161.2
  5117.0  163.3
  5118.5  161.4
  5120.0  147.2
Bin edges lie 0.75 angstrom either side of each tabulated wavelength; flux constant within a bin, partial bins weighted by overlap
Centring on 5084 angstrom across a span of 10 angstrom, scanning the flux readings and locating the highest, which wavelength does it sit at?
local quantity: 5085.5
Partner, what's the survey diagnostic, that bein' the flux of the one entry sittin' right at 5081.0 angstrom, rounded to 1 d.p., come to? 139.8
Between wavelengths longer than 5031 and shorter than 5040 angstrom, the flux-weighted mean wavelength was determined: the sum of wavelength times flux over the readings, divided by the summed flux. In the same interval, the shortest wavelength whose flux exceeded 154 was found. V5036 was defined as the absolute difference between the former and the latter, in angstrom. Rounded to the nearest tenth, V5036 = 3.6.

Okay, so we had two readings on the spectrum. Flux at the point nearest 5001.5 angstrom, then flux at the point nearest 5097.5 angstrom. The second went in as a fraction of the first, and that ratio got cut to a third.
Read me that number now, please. 0.342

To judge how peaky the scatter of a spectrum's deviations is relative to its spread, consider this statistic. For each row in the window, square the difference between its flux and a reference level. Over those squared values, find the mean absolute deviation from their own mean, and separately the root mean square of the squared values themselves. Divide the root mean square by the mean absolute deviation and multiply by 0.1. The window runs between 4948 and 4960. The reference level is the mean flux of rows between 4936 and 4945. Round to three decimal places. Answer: 0.197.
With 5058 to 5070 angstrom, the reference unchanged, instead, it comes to 0.173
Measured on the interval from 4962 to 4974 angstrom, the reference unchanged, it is 0.160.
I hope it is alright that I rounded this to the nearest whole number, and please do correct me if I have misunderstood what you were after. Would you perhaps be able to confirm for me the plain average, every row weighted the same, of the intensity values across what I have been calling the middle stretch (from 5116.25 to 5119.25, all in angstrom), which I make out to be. 162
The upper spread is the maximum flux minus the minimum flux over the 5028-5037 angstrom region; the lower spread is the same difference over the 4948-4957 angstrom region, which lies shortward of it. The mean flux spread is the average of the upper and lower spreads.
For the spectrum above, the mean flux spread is 40.4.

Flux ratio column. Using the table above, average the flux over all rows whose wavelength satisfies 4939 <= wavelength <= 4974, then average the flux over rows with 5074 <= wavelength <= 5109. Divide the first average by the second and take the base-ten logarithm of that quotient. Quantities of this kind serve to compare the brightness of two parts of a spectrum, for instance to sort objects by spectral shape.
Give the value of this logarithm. 0.093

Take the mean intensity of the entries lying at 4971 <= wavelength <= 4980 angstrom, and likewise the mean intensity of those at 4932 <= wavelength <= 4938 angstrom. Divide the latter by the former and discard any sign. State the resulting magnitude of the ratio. 0.98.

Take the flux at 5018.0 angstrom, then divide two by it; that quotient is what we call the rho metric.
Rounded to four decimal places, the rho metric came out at 0.0124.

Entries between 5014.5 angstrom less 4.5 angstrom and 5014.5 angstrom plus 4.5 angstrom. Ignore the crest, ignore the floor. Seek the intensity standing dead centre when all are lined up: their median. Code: 148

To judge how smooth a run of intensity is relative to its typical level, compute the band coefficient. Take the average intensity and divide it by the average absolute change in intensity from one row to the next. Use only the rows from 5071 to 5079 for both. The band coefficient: 15.6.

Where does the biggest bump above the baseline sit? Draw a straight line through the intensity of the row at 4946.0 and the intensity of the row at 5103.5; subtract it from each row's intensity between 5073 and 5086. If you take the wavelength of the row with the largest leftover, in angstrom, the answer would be 5085.5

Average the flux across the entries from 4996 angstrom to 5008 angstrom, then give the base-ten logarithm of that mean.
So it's 2.21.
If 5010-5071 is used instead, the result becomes 2.20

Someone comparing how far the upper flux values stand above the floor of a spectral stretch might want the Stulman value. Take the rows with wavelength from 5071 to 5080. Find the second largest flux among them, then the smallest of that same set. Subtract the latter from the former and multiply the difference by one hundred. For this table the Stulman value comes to 1380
